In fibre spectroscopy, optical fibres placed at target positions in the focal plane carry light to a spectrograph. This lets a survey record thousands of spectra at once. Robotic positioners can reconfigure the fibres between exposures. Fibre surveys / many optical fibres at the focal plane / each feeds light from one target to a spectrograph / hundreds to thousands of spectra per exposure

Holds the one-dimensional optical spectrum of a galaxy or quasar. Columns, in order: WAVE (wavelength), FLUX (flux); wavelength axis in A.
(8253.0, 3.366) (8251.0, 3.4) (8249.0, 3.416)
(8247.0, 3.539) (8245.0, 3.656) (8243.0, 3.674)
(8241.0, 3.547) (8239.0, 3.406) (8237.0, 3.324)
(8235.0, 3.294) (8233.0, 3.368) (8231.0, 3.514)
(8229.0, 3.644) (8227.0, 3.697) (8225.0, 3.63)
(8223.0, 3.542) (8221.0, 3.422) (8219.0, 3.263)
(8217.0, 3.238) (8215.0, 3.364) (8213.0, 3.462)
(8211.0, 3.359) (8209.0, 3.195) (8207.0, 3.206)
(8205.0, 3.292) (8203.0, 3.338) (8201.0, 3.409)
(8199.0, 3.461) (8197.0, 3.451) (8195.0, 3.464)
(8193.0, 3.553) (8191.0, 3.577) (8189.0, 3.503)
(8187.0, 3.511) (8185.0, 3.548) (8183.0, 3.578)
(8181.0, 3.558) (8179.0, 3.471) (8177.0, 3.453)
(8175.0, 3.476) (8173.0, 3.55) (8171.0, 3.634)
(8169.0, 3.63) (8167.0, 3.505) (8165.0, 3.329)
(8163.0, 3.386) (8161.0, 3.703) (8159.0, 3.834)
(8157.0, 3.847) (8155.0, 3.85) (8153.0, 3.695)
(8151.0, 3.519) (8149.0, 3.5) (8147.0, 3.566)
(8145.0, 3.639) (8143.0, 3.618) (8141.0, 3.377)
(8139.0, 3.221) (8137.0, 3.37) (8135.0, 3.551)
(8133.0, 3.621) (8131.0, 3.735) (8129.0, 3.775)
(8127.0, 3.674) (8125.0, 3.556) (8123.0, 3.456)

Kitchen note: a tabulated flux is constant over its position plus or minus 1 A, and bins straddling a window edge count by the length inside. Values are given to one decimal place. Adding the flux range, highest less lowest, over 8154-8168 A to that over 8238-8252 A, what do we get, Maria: 0.8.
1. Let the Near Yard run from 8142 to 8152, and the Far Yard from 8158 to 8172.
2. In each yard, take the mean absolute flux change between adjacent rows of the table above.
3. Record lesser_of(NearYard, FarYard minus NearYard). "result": 0.04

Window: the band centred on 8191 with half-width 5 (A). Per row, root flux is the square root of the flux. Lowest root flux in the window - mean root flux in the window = -0.02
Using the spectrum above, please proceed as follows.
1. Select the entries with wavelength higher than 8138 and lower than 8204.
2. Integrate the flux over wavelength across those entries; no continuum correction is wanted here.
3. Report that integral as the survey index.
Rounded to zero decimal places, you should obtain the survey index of 234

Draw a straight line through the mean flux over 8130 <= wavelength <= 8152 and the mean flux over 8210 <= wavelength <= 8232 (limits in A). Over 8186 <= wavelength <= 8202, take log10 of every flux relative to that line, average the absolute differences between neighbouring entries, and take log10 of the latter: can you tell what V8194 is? -2.33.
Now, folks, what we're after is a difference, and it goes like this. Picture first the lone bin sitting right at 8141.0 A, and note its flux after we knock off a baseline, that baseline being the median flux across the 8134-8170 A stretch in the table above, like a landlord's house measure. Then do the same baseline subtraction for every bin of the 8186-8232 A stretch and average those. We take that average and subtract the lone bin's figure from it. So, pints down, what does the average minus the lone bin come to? 0.06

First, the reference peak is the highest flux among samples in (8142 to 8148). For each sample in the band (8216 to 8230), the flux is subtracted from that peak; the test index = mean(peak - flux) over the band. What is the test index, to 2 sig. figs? 0.15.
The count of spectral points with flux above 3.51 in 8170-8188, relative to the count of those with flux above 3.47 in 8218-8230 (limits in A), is 1.5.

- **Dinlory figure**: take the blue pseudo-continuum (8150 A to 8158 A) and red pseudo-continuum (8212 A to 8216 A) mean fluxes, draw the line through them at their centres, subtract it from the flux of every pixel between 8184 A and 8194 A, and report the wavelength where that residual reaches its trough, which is 8187.0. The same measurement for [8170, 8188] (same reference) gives 8177.0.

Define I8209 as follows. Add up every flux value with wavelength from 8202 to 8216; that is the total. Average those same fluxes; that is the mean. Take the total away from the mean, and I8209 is -19.90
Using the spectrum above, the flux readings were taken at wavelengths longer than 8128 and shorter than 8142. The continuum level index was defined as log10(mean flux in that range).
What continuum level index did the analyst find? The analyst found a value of 0.547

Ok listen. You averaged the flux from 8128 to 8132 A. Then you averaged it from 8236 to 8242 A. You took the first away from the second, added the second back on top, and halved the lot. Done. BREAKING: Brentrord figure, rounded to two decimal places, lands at 1.55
